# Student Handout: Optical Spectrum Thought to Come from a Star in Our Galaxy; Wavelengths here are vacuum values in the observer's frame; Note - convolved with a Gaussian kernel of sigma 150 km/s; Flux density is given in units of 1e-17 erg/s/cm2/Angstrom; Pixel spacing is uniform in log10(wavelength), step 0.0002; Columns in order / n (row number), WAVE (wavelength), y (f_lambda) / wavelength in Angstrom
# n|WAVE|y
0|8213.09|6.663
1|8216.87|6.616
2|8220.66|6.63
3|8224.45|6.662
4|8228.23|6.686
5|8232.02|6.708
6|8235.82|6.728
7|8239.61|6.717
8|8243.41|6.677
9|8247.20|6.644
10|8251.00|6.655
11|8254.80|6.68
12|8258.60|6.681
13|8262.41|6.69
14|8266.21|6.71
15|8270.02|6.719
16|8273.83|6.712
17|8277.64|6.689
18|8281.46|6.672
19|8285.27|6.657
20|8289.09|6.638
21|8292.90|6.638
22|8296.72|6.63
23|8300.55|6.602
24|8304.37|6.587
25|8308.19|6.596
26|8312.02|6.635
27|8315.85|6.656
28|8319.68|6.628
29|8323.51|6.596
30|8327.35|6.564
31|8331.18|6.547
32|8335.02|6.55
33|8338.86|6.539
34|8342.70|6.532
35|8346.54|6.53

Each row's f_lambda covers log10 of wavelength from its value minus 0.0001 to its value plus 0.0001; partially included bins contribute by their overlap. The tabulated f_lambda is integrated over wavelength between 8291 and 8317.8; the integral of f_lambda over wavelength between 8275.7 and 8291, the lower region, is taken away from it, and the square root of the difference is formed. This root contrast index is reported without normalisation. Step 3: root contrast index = 8.7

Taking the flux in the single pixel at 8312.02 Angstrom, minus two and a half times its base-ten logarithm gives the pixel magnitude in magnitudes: -2.055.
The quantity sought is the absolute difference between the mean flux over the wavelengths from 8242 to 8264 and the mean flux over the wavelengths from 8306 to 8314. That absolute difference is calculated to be 0.056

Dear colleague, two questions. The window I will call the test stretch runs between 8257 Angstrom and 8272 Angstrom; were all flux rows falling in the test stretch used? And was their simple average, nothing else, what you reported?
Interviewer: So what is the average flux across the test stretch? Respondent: 6.70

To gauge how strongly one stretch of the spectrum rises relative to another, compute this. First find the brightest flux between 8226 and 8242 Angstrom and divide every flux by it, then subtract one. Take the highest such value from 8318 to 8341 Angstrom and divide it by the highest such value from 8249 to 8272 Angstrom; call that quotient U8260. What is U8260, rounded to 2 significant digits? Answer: 11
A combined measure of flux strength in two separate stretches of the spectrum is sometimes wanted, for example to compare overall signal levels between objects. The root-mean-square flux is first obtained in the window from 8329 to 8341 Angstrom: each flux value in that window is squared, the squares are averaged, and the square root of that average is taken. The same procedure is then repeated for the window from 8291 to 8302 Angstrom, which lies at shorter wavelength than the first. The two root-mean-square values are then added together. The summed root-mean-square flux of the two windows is 13.2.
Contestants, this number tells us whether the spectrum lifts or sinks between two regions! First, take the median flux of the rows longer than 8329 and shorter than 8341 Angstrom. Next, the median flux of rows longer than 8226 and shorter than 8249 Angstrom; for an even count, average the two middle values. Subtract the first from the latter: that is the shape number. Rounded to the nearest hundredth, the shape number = 0.15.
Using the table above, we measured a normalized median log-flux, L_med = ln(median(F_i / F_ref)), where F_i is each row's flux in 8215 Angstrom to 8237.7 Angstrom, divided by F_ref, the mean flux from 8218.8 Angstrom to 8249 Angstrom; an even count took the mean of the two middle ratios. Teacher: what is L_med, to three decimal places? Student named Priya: -0.001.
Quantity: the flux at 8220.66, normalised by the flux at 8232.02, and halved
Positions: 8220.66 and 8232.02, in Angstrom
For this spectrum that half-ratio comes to 0.494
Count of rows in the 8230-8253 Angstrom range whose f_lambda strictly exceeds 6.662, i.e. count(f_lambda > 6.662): 4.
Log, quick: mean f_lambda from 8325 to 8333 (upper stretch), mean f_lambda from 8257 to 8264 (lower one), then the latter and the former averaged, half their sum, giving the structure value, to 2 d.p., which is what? 6.62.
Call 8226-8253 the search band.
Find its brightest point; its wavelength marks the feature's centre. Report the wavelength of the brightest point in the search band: 8235.82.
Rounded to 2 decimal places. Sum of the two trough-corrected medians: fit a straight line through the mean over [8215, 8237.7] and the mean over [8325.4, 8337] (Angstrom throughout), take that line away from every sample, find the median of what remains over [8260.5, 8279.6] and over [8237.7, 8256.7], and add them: 0.11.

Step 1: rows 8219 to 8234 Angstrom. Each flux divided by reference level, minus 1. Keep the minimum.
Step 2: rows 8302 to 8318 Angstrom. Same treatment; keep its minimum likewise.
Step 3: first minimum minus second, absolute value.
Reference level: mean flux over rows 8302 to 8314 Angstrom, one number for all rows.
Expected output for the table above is 0.0065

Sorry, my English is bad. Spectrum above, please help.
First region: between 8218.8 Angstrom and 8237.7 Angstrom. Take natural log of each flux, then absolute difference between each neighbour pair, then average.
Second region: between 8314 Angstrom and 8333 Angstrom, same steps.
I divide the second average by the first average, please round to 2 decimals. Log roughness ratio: 1.13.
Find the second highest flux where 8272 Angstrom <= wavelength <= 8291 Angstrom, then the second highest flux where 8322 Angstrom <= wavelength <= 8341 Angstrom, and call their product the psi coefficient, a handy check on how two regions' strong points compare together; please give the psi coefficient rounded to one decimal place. 43.9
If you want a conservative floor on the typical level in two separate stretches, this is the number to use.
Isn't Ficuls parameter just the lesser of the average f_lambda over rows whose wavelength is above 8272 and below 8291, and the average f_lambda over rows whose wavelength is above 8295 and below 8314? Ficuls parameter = 6.61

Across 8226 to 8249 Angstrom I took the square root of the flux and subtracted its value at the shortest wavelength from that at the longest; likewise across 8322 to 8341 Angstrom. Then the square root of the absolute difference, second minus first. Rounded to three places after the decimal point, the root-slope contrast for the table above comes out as 0.055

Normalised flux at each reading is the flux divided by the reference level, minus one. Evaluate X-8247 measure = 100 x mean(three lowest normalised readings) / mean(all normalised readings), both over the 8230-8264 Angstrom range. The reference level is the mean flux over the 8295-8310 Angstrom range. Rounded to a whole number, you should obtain 66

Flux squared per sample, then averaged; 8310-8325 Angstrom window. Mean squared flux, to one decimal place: 43.9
